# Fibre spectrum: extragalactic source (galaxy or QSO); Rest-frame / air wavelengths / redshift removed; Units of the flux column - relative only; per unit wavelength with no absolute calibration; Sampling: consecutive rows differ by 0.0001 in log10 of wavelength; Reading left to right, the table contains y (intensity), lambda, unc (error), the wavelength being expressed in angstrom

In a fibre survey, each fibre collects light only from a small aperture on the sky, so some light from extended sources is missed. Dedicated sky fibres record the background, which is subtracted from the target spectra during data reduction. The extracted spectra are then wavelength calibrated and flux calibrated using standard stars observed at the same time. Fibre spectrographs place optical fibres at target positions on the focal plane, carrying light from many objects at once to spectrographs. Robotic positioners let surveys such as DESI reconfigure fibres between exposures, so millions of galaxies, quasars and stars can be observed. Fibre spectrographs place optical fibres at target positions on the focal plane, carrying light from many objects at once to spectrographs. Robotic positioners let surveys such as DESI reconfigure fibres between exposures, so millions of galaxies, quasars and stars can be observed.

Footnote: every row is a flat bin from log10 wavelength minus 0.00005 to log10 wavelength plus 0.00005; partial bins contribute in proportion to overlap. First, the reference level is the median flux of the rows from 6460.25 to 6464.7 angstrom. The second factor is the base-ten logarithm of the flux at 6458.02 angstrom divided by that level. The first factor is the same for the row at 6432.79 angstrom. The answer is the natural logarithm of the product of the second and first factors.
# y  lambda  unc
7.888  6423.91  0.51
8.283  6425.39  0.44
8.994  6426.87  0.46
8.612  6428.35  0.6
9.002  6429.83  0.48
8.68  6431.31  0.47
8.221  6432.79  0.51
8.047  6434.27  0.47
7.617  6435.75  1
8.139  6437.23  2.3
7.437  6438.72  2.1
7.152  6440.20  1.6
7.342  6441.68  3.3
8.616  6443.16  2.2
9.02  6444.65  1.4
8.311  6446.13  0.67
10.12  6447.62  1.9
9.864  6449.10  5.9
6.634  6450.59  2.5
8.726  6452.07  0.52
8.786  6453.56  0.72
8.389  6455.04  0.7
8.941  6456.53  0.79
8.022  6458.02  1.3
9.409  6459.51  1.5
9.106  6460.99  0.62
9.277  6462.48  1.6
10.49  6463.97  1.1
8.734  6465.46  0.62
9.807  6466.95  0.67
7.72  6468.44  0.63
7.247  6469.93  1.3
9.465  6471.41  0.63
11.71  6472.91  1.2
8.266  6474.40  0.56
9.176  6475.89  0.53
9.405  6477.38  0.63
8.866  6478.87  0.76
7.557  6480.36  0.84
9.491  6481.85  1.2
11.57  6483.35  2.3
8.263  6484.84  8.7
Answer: -5.7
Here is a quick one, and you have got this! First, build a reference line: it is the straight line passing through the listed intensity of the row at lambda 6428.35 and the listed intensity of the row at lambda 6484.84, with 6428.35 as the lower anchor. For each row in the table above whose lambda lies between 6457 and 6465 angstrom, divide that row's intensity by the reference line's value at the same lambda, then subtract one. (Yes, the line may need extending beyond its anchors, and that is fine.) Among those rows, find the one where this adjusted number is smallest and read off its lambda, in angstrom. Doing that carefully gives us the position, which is 6458.02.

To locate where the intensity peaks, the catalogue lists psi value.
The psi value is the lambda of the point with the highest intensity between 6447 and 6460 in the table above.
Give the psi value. 6447.62 angstrom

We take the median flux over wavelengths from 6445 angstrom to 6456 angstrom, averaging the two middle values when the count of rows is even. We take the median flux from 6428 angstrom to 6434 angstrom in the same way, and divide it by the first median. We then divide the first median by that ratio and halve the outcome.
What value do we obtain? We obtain 4.4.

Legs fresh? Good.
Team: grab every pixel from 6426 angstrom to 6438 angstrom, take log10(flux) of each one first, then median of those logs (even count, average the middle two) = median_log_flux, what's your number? 0.93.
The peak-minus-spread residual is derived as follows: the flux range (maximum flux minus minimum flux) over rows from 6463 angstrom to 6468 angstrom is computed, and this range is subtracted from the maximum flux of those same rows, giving 8.73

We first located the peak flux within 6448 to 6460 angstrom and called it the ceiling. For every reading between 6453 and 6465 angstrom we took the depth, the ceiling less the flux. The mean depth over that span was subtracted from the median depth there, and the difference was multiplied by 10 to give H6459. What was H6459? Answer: 0.3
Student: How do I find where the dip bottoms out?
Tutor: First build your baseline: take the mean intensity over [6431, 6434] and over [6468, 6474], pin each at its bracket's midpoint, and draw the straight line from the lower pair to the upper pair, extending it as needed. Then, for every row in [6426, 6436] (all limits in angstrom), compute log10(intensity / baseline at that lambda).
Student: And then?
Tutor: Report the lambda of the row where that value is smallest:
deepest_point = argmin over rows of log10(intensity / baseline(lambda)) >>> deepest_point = 6435.75 angstrom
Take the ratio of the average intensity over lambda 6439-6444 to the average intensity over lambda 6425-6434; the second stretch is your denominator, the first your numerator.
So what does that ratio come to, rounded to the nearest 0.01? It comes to 0.89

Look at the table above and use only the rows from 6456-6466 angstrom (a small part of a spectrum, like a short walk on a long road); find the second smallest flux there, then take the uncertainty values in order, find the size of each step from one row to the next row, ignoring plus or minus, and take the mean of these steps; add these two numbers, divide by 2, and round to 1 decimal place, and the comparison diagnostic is 4.7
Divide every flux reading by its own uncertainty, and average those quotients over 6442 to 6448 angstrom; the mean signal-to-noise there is 7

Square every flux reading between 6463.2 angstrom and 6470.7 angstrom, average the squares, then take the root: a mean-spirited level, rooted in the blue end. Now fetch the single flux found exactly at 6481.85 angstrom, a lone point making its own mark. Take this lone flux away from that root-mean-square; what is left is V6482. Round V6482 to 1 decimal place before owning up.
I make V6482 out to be -0.6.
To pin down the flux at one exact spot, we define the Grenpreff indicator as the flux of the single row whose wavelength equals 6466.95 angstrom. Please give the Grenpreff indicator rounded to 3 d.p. 9.807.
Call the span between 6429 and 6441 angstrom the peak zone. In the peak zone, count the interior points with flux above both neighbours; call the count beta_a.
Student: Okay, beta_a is 1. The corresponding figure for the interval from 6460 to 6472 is 2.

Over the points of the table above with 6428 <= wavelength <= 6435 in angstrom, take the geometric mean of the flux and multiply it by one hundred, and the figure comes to 851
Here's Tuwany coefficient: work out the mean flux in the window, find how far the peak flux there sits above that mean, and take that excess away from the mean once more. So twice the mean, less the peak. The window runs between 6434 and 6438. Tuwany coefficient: 7.7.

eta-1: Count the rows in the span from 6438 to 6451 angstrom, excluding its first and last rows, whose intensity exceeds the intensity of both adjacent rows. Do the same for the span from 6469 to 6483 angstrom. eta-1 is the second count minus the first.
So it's 0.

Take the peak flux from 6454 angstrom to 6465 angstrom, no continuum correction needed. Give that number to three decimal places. 10.490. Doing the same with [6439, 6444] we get 8.616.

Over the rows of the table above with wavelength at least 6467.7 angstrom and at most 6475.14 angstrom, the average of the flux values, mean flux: 8.88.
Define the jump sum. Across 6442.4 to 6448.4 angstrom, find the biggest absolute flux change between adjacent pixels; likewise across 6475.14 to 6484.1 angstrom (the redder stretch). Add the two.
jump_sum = 3.9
